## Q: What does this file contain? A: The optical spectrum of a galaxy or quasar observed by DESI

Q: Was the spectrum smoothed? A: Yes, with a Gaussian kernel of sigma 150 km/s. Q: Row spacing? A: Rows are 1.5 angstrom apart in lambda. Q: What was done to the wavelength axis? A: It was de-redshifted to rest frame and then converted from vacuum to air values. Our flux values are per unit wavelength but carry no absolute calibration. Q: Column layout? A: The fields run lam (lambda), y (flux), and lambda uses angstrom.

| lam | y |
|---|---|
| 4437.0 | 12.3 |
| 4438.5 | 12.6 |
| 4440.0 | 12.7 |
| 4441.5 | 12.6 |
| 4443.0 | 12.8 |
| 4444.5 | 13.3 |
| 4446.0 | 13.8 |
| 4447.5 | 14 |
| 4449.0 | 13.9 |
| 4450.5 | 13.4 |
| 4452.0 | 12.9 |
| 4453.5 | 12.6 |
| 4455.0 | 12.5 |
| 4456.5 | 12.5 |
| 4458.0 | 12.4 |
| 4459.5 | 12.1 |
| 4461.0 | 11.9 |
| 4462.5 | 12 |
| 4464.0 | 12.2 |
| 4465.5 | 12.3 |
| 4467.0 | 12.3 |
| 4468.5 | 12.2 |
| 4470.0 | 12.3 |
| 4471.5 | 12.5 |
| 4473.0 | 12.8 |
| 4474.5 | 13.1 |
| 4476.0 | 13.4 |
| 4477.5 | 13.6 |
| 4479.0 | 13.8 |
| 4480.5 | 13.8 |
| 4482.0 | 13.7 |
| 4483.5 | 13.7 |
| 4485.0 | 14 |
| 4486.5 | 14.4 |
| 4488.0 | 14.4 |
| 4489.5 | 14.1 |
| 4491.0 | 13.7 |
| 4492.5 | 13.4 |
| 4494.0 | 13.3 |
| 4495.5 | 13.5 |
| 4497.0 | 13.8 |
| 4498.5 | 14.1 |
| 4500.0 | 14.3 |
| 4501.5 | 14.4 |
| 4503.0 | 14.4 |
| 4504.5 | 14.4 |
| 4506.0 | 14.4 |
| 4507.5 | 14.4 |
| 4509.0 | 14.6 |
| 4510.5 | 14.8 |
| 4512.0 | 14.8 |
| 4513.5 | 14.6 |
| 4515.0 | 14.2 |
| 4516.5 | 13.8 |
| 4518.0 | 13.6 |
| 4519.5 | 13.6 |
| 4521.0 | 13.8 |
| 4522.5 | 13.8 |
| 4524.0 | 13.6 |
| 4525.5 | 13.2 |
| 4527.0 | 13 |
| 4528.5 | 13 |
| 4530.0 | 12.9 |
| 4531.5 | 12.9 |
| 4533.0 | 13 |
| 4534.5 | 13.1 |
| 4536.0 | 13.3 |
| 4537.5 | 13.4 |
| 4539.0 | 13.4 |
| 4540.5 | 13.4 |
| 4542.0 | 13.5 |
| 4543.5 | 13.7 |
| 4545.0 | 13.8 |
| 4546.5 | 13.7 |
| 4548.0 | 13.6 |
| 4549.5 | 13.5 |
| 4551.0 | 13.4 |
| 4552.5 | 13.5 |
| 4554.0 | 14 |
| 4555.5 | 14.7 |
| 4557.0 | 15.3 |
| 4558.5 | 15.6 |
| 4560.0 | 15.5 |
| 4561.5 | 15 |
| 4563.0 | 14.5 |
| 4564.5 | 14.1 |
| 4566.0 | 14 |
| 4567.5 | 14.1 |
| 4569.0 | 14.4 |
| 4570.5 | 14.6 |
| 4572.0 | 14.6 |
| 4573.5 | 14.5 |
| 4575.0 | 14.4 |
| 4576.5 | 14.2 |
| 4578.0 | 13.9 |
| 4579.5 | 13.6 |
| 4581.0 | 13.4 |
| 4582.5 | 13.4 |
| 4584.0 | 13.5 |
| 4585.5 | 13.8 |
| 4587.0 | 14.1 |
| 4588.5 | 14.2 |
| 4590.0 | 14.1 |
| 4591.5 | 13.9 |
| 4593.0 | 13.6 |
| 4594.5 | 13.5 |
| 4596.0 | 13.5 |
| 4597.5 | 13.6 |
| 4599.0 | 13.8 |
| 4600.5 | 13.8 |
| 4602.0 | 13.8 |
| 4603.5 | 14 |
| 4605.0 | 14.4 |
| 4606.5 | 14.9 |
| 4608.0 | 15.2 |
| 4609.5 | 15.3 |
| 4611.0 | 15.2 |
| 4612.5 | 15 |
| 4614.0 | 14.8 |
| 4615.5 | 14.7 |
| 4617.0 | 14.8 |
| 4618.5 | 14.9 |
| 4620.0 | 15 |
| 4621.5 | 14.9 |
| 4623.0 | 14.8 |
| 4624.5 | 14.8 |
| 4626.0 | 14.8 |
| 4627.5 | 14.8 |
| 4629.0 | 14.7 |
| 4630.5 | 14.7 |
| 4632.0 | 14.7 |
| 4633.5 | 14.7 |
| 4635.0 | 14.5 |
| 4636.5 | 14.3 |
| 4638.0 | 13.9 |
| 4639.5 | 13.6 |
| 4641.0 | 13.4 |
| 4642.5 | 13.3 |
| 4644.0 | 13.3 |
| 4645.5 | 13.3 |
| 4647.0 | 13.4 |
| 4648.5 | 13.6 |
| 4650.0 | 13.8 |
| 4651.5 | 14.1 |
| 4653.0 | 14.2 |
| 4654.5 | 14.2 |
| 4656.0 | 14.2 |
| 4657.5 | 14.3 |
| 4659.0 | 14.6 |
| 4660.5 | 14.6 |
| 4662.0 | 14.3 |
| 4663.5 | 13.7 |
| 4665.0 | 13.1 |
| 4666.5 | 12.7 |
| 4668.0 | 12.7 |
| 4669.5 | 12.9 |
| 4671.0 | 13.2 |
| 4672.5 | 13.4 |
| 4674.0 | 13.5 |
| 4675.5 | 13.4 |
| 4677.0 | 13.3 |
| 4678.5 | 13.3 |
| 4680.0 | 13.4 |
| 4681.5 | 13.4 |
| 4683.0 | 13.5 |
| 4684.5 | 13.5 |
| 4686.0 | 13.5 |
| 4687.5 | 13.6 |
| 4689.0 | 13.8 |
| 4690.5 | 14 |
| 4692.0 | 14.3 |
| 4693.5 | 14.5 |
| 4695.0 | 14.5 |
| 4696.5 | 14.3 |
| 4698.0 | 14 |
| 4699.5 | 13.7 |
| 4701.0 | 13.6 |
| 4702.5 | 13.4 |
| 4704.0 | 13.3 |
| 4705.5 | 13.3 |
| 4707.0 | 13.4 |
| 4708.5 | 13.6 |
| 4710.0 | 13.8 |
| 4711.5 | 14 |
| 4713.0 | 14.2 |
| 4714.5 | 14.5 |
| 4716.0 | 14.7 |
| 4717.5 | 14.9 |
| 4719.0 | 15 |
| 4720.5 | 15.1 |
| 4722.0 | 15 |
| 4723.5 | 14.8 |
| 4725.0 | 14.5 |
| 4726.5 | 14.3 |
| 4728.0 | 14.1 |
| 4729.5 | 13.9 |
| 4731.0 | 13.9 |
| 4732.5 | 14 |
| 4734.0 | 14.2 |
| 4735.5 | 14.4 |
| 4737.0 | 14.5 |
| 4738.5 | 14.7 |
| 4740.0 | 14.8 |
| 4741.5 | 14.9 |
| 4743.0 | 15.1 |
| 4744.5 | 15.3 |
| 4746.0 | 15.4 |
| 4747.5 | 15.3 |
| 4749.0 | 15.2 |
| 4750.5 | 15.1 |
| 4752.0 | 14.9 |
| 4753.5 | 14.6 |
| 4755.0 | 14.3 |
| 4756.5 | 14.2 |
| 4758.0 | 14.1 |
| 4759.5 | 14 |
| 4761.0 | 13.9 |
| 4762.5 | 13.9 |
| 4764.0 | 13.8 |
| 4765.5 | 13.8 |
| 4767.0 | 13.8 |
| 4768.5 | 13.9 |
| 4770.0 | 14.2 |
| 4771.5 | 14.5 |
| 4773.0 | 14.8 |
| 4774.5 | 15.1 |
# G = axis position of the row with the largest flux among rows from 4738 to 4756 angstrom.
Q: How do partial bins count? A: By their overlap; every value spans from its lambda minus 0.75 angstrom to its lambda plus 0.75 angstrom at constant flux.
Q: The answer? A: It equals 4746.0 angstrom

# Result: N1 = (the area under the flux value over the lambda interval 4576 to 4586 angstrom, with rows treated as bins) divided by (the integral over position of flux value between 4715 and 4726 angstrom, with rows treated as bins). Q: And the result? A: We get 0.84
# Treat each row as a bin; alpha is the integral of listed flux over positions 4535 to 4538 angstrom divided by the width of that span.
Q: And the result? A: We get 13.3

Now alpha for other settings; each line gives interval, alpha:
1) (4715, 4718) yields 14.8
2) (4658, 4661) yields 14.6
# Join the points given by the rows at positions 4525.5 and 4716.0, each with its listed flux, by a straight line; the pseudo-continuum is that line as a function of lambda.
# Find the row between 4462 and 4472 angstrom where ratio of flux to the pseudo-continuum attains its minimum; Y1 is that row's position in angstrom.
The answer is 4462.5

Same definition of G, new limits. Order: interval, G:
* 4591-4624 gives 4609.5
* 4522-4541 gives 4522.5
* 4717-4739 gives 4720.5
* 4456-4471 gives 4456.5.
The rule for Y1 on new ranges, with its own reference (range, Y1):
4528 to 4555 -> 4531.5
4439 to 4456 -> 4455.0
